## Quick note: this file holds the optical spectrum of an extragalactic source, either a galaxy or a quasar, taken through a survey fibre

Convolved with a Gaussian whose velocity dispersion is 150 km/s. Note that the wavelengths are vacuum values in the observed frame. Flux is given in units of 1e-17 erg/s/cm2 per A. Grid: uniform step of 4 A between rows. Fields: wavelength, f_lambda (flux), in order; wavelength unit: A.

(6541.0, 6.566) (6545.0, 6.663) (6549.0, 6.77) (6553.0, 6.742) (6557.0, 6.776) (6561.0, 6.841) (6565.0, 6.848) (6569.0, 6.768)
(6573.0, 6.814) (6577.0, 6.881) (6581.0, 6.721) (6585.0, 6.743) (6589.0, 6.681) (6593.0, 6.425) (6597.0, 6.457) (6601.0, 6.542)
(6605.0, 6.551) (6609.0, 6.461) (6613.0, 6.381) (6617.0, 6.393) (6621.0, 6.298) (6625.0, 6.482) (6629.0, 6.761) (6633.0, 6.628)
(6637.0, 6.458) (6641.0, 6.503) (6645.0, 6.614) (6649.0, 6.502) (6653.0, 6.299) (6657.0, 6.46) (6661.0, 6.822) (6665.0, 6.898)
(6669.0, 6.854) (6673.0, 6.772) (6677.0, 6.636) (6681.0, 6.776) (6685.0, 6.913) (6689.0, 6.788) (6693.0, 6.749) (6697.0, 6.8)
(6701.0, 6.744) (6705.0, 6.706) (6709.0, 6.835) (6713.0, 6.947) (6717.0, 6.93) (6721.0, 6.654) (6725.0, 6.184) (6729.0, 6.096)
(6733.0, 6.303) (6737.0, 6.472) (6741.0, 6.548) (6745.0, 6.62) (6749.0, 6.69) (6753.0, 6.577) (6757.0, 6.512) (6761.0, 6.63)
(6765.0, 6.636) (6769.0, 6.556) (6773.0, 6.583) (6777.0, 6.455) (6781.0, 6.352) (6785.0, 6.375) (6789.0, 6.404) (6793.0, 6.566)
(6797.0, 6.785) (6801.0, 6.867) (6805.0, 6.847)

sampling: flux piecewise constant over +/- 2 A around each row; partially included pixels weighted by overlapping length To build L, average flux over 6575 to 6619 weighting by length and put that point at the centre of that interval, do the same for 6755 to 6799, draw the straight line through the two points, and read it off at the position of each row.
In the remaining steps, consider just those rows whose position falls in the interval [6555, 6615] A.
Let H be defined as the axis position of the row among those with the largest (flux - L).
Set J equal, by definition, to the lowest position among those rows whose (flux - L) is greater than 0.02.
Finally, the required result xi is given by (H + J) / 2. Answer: 6567 A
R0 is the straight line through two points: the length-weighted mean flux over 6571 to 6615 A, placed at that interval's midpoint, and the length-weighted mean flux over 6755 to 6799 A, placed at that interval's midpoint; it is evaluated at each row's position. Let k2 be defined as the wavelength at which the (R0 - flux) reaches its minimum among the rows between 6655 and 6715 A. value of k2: 6713.0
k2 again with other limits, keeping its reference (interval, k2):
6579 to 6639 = 6629.0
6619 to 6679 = 6665.0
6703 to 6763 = 6713.0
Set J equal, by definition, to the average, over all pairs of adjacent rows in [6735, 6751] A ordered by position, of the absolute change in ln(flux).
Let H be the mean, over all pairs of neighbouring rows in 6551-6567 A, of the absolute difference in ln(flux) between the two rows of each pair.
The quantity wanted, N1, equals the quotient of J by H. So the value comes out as 2.12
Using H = 0.005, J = 0.0110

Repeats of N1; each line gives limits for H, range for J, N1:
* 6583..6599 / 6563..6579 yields 0.53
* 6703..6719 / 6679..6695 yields 1.17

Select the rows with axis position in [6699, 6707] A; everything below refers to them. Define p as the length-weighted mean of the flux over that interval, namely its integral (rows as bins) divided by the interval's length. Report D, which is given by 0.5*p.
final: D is 3.36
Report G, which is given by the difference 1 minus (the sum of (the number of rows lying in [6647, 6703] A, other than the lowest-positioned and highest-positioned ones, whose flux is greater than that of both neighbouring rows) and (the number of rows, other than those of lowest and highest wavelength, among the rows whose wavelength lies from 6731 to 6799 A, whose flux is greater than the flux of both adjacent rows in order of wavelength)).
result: -5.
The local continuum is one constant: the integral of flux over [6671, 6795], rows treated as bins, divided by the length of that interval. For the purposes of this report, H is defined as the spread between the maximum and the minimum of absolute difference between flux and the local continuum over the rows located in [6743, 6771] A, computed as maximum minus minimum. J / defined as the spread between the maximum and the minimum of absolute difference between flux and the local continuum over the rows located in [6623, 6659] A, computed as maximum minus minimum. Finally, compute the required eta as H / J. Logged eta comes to 0.3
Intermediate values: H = 0.081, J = 0.30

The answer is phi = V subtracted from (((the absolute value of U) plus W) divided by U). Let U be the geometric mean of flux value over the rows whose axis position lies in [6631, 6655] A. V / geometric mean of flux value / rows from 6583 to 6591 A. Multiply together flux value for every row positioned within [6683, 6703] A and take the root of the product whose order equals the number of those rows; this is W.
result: -4.67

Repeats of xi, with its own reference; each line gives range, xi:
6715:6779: 6717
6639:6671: 6655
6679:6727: 6697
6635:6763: 6679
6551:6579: 6565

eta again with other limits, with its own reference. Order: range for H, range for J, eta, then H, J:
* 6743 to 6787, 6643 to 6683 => 0.8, 0.241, 0.30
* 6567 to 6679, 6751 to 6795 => 1.3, 0.301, 0.23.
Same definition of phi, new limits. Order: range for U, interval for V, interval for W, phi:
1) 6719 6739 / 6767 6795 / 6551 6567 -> -4.40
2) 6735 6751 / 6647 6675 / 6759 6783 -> -4.66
